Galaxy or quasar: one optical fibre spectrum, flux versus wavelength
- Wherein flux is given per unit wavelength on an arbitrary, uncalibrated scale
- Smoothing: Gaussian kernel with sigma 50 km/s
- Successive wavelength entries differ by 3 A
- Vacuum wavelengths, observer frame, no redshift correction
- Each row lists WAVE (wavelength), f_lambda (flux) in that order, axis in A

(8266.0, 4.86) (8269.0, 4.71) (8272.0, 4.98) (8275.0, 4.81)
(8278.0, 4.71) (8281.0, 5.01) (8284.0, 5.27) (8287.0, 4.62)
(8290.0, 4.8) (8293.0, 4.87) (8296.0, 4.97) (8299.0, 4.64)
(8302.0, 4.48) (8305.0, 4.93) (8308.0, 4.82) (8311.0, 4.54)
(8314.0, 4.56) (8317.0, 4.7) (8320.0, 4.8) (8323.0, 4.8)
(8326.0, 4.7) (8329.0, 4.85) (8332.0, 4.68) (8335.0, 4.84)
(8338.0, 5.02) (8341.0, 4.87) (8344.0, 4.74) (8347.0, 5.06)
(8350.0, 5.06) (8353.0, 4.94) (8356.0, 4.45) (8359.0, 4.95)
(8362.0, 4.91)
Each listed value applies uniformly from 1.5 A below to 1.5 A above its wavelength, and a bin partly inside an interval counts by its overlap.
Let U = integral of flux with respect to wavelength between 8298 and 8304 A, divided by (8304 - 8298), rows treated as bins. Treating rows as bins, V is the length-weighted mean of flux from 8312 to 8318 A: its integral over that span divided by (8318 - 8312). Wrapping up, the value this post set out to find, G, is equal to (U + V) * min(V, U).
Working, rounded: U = 4.58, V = 4.62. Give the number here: 42.2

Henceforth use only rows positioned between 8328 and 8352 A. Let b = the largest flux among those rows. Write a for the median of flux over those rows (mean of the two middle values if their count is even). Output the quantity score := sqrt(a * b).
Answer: 4.96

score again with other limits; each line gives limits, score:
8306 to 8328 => 4.76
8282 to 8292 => 5.03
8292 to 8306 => 4.92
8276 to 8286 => 5.14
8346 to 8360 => 5.00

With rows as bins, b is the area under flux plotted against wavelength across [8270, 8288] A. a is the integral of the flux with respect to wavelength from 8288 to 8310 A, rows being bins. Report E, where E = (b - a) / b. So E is -0.2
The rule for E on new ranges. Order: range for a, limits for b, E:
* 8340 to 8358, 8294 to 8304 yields -0.9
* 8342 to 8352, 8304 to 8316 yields 0.1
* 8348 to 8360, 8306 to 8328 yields 0.4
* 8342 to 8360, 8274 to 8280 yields -2.1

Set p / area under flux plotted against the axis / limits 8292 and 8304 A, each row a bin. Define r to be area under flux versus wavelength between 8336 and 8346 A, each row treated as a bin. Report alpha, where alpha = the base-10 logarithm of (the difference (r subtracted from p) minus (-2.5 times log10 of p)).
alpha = 1.10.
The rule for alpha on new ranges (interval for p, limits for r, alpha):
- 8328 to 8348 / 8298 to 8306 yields 1.81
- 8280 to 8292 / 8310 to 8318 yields 1.43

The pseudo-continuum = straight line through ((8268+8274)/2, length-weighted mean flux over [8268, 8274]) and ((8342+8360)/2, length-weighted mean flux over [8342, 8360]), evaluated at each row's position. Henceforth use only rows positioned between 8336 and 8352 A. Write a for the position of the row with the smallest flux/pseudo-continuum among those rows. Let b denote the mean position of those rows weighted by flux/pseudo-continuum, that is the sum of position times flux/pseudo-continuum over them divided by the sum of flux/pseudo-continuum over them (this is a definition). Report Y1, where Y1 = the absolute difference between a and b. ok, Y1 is 0.0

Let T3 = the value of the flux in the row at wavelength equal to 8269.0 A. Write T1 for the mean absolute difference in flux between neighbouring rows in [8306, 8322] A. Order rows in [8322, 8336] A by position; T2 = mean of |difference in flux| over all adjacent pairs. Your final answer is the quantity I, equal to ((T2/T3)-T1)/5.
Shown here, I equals -0.0208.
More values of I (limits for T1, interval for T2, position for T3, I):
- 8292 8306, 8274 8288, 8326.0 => -0.0381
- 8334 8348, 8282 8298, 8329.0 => -0.0287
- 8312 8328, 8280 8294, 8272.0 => -0.0054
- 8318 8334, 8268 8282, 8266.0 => -0.0124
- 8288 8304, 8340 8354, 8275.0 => -0.0271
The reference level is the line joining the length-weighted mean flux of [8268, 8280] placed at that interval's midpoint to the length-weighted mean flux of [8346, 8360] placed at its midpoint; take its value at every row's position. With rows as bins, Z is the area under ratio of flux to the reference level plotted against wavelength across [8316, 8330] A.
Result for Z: 13.7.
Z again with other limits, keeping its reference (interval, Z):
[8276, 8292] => 16.2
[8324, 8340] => 15.8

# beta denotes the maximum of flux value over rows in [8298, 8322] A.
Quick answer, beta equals 4.93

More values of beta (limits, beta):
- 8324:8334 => 4.85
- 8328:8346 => 5.02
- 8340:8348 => 5.06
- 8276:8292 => 5.27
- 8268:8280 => 4.98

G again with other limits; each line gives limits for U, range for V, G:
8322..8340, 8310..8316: 42.8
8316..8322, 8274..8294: 45.8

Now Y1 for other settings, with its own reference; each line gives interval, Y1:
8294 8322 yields 5.9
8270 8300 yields 1.6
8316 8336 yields 6.0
